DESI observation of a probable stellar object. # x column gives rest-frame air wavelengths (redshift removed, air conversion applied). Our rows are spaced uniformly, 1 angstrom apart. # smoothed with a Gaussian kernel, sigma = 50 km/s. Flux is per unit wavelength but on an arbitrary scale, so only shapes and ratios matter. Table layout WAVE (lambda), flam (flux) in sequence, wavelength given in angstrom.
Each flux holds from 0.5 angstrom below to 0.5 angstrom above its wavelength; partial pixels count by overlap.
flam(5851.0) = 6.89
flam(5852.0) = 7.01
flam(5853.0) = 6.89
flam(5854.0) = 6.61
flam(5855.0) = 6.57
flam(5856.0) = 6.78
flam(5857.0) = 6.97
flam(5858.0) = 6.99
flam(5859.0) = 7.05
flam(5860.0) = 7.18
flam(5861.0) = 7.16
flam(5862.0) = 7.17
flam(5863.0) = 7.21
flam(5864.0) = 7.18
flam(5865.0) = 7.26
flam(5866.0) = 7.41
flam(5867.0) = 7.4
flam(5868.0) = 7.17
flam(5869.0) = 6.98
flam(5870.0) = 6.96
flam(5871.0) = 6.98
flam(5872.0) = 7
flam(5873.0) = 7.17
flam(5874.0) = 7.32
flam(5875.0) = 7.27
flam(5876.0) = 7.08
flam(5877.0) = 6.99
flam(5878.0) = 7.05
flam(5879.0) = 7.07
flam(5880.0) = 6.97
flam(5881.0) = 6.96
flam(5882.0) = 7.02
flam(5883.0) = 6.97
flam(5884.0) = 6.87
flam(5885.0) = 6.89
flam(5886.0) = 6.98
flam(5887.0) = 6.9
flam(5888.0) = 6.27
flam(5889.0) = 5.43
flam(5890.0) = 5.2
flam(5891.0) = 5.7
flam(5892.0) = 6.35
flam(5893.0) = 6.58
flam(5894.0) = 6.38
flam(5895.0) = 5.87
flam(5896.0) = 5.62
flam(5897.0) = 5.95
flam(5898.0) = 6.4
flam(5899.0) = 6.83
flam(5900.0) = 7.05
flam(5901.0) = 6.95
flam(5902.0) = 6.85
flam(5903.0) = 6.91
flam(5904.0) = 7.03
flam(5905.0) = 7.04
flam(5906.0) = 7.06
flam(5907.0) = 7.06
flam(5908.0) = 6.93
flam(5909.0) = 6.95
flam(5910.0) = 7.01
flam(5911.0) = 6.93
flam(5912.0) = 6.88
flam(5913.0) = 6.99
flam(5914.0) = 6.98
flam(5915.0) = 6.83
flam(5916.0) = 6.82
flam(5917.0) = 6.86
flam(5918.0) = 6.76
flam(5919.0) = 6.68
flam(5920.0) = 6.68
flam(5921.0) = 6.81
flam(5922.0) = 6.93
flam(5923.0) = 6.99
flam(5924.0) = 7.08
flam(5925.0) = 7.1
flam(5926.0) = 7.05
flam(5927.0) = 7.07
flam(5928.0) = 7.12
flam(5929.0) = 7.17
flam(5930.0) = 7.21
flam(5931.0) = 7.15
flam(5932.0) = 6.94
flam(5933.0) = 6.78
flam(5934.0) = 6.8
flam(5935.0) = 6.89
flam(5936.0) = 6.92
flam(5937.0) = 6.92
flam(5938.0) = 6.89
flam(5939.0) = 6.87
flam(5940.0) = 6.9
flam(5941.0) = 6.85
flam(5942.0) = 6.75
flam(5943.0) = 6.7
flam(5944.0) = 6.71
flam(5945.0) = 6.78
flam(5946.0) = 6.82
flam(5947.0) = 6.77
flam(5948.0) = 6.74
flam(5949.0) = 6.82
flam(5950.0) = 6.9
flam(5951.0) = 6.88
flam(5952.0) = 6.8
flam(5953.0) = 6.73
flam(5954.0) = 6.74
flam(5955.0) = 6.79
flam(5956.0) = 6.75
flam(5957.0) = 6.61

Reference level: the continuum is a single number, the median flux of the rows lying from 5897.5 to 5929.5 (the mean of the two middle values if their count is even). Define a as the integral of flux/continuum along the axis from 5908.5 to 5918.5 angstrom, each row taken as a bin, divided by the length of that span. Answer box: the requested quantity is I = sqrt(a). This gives 1.00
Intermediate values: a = 0.99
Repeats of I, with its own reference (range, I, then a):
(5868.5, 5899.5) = 0.98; 0.96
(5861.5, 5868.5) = 1.02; 1.04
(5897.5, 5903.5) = 0.99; 0.98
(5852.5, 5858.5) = 0.99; 0.98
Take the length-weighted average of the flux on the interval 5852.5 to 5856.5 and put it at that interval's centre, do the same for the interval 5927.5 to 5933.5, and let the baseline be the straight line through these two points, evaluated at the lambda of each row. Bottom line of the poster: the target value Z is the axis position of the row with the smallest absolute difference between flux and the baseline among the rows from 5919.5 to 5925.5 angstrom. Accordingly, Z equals 5923.0 angstrom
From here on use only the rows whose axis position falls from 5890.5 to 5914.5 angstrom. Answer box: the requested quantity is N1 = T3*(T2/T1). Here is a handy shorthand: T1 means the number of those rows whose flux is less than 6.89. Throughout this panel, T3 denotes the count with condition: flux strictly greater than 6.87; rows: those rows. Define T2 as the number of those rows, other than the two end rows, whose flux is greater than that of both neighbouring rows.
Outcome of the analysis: 5.1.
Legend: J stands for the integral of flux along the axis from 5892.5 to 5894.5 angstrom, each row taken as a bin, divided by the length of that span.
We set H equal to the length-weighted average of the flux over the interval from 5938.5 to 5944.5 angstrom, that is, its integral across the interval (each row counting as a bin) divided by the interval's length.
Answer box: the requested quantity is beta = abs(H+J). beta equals 13.3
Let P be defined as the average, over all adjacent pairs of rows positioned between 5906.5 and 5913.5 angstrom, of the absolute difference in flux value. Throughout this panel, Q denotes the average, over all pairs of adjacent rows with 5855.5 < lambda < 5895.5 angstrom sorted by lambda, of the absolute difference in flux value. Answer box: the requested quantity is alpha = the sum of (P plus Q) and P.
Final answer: 0.31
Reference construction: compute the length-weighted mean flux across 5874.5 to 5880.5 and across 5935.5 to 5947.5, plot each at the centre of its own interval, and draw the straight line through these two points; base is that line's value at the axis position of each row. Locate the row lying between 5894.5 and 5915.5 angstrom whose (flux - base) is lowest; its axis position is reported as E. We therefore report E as 5896.0 angstrom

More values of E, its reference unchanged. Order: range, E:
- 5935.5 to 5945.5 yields 5943.0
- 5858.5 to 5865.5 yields 5859.0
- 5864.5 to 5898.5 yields 5890.0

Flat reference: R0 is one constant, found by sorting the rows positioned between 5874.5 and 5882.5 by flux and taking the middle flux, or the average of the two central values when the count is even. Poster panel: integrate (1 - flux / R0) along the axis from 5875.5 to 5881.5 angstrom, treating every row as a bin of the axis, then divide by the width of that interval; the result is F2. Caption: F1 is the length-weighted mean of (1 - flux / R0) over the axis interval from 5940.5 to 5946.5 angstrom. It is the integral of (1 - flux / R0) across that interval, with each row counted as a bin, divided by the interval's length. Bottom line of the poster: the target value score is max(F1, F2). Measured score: 0.04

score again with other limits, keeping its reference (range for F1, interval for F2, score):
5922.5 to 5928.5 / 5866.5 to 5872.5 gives 0.00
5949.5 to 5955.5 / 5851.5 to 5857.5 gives 0.03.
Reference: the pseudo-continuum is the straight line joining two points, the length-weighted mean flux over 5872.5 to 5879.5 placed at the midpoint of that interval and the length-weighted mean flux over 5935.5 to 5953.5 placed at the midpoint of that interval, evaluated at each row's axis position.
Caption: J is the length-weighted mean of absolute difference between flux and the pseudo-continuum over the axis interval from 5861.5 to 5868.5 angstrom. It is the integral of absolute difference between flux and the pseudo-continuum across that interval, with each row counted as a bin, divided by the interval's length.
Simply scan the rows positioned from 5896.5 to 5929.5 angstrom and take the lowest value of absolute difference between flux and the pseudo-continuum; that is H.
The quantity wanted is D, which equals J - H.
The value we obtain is 0.08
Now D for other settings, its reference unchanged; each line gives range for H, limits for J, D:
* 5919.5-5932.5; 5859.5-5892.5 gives 0.29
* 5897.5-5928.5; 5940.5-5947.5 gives 0.05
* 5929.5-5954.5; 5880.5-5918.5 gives 0.38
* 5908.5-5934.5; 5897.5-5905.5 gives 0.15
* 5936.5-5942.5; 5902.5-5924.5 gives 0.08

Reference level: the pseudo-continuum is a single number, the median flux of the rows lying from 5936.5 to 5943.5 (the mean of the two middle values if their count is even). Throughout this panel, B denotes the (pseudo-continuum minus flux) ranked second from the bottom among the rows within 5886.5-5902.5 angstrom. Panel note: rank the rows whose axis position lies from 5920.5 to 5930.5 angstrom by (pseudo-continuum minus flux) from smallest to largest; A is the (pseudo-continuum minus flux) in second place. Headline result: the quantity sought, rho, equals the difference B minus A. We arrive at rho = 0.2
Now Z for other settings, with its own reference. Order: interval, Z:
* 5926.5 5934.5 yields 5927.0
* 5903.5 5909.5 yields 5909.0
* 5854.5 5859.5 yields 5856.0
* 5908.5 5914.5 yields 5914.0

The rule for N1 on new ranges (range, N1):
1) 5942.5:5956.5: 0.5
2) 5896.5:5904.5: 1.0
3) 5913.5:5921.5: 0.1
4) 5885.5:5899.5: 0.2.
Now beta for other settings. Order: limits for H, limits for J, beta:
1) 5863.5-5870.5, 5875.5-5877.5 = 14.2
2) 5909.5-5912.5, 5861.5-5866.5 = 14.2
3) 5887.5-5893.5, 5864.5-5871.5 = 13.1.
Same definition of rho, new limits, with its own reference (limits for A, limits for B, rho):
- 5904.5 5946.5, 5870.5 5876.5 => -0.1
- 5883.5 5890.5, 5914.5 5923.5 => 0.0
